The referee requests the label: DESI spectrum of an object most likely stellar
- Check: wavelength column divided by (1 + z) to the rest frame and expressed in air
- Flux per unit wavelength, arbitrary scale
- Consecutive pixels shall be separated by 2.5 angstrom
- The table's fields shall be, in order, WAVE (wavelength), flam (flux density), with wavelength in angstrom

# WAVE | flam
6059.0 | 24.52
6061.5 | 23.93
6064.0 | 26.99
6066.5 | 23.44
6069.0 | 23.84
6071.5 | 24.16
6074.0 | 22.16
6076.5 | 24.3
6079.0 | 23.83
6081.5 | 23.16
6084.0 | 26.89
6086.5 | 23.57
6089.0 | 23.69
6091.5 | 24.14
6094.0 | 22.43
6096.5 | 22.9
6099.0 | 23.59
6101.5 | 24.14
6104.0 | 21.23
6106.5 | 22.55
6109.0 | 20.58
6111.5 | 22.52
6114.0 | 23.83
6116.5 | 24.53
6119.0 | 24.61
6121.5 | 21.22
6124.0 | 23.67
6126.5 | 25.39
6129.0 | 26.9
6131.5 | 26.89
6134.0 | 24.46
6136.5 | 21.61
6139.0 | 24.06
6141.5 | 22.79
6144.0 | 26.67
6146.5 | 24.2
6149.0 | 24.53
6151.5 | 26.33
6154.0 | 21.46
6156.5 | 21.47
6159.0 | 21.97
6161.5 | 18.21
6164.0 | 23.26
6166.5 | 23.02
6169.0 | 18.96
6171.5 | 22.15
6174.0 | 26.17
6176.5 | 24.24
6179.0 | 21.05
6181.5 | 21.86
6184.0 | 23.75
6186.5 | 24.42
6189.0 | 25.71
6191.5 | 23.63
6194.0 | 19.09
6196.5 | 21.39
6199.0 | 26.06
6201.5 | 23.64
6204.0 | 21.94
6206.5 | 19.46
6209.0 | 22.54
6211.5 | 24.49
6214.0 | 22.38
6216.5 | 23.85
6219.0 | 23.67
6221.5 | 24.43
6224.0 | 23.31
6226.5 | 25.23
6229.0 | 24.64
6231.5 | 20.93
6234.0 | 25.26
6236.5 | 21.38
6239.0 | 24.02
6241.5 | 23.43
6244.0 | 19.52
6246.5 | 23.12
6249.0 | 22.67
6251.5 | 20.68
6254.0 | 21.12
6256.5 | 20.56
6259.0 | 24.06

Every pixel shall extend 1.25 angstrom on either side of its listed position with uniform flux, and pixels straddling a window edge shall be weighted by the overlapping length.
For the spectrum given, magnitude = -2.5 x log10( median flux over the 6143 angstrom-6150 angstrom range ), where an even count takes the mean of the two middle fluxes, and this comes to -3.47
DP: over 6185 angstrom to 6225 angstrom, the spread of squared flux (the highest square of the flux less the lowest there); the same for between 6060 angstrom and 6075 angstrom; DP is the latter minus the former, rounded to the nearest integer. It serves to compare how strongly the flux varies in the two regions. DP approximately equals -77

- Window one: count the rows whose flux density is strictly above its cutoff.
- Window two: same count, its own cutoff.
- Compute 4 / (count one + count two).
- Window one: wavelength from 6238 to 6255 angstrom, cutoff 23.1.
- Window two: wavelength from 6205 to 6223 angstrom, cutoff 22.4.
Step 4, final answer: 0.500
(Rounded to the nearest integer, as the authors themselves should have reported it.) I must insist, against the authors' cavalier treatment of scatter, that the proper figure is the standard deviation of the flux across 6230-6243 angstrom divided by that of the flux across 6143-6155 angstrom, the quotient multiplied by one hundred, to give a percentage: 88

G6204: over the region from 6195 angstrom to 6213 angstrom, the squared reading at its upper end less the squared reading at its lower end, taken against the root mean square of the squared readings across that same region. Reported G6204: 0.3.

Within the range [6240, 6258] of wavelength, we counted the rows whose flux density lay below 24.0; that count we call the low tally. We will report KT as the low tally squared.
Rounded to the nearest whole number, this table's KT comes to 49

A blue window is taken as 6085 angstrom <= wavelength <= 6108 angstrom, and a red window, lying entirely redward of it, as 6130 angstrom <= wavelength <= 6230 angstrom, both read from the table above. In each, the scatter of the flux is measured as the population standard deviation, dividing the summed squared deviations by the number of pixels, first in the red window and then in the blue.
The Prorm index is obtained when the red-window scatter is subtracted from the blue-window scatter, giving -1.2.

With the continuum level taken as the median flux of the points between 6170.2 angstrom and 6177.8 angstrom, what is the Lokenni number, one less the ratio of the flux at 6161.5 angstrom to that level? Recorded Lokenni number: 0.25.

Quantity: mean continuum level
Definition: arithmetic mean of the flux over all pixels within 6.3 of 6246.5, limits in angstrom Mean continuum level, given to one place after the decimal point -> 21.9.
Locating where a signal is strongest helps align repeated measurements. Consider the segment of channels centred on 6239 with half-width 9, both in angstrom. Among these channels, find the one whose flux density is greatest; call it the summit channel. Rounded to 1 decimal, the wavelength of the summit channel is 6234.0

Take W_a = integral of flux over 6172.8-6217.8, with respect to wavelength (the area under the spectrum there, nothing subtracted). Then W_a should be 1039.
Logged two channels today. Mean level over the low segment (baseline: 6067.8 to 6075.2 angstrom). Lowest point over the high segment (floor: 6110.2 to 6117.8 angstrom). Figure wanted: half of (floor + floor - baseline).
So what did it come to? 10.8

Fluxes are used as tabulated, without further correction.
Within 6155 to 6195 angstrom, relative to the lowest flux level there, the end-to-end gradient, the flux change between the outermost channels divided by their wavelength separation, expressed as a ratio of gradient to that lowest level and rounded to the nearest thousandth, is -0.003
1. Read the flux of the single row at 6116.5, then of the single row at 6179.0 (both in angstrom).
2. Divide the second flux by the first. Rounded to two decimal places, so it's 0.86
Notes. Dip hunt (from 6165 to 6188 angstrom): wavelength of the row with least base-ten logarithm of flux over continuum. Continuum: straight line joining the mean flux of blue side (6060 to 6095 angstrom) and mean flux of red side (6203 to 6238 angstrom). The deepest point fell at 6169.0 angstrom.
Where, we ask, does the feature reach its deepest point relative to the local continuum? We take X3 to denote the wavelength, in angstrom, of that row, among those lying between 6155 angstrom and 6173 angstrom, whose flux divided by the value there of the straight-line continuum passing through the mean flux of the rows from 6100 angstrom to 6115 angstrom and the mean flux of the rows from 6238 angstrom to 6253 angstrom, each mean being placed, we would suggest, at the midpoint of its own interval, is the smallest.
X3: 6161.5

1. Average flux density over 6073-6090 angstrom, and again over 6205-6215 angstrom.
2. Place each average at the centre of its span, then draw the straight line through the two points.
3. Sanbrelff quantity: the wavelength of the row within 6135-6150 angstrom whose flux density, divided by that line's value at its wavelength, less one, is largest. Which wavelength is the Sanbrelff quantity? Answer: 6144.0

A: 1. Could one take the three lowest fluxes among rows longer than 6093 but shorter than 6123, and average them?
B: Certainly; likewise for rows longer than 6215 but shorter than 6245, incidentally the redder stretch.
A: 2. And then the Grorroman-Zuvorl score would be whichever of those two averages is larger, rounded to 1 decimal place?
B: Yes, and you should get 21.0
